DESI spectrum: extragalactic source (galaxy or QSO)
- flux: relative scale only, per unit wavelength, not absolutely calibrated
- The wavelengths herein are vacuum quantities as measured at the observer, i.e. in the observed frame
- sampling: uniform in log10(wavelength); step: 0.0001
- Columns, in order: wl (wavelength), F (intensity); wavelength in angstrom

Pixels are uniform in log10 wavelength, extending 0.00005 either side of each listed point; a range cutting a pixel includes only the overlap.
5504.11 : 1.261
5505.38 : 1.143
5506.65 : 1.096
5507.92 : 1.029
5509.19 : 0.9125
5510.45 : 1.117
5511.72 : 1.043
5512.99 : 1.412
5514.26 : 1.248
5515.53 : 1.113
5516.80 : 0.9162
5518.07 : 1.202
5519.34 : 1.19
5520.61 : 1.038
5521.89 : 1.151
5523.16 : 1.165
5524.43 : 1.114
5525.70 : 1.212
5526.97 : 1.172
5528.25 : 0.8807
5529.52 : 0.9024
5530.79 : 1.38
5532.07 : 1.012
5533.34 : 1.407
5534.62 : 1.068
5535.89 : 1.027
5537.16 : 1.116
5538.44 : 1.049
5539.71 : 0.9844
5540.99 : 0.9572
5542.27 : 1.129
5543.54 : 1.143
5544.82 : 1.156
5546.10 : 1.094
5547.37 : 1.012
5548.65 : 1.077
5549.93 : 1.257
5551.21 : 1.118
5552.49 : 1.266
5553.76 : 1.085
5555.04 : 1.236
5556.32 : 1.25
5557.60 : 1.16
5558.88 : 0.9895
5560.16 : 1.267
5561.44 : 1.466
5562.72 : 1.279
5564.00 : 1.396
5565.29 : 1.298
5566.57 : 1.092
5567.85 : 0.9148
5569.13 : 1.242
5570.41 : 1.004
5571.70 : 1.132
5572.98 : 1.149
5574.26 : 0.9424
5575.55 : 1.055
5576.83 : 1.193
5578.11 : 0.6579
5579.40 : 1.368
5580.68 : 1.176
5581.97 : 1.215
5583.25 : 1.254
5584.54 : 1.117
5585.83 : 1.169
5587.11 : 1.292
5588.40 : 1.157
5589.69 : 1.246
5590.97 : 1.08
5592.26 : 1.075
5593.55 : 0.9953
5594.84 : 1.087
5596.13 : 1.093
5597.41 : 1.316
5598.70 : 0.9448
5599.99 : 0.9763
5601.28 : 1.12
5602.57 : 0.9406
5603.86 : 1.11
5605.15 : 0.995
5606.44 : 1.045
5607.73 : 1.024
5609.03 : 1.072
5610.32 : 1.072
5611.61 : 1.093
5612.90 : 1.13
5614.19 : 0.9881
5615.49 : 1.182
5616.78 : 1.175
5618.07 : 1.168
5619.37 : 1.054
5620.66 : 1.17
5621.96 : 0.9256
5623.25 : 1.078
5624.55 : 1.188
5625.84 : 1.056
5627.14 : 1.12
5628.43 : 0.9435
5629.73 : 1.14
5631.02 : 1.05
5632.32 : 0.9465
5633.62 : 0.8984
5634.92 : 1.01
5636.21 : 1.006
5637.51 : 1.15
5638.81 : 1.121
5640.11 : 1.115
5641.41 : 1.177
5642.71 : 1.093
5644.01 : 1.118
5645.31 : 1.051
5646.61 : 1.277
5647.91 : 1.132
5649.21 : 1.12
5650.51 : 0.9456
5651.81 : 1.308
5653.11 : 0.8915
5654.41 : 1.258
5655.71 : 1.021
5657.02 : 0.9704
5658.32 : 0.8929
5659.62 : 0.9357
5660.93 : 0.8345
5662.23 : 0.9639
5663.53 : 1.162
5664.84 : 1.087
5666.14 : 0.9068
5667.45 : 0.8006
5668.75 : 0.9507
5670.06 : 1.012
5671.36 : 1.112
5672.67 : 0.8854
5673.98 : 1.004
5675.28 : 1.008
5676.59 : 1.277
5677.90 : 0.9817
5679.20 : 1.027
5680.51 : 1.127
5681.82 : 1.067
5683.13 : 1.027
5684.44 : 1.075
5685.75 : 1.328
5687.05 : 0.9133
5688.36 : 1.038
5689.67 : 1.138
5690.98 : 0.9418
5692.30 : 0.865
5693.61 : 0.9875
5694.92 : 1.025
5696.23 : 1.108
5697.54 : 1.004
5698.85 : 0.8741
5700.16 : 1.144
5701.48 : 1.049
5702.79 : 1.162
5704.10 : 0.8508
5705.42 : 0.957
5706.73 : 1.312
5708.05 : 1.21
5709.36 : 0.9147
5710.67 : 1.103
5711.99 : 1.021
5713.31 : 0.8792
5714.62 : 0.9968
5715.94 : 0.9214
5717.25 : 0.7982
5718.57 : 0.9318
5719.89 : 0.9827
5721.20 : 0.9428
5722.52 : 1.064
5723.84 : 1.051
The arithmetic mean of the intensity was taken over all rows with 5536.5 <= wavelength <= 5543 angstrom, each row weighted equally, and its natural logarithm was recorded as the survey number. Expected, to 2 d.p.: 0.05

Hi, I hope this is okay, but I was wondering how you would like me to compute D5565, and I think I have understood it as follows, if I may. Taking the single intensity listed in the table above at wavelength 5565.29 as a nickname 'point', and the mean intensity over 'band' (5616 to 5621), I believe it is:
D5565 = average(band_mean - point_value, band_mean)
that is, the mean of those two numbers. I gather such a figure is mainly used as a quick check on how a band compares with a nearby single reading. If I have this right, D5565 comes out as 0.49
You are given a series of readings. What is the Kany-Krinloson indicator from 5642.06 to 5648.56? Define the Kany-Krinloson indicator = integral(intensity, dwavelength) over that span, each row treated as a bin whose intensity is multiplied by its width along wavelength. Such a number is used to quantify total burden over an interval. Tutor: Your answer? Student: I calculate 7.37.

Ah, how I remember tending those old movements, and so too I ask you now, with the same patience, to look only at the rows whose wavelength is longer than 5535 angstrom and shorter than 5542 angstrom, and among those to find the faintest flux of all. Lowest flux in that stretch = 0.9572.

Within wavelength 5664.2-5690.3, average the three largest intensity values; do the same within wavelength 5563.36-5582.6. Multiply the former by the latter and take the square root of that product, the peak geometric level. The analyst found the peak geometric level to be 1.30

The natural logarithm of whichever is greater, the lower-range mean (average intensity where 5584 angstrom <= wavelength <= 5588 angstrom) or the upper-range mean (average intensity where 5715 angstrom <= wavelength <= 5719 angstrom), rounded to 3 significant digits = 0.176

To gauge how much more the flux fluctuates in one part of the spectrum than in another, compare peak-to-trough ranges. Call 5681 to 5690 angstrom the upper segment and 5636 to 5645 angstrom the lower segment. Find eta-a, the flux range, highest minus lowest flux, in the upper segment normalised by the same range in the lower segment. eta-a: 2.43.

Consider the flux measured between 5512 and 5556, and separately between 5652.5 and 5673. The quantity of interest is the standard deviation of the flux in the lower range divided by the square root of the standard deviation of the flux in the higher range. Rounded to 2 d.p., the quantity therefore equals 0.38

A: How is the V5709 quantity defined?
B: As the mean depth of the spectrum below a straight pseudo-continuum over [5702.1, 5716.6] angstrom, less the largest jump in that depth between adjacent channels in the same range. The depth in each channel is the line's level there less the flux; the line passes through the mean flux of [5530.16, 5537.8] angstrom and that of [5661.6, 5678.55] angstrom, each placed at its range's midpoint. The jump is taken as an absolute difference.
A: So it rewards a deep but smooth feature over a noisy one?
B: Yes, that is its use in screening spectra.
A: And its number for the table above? -0.42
